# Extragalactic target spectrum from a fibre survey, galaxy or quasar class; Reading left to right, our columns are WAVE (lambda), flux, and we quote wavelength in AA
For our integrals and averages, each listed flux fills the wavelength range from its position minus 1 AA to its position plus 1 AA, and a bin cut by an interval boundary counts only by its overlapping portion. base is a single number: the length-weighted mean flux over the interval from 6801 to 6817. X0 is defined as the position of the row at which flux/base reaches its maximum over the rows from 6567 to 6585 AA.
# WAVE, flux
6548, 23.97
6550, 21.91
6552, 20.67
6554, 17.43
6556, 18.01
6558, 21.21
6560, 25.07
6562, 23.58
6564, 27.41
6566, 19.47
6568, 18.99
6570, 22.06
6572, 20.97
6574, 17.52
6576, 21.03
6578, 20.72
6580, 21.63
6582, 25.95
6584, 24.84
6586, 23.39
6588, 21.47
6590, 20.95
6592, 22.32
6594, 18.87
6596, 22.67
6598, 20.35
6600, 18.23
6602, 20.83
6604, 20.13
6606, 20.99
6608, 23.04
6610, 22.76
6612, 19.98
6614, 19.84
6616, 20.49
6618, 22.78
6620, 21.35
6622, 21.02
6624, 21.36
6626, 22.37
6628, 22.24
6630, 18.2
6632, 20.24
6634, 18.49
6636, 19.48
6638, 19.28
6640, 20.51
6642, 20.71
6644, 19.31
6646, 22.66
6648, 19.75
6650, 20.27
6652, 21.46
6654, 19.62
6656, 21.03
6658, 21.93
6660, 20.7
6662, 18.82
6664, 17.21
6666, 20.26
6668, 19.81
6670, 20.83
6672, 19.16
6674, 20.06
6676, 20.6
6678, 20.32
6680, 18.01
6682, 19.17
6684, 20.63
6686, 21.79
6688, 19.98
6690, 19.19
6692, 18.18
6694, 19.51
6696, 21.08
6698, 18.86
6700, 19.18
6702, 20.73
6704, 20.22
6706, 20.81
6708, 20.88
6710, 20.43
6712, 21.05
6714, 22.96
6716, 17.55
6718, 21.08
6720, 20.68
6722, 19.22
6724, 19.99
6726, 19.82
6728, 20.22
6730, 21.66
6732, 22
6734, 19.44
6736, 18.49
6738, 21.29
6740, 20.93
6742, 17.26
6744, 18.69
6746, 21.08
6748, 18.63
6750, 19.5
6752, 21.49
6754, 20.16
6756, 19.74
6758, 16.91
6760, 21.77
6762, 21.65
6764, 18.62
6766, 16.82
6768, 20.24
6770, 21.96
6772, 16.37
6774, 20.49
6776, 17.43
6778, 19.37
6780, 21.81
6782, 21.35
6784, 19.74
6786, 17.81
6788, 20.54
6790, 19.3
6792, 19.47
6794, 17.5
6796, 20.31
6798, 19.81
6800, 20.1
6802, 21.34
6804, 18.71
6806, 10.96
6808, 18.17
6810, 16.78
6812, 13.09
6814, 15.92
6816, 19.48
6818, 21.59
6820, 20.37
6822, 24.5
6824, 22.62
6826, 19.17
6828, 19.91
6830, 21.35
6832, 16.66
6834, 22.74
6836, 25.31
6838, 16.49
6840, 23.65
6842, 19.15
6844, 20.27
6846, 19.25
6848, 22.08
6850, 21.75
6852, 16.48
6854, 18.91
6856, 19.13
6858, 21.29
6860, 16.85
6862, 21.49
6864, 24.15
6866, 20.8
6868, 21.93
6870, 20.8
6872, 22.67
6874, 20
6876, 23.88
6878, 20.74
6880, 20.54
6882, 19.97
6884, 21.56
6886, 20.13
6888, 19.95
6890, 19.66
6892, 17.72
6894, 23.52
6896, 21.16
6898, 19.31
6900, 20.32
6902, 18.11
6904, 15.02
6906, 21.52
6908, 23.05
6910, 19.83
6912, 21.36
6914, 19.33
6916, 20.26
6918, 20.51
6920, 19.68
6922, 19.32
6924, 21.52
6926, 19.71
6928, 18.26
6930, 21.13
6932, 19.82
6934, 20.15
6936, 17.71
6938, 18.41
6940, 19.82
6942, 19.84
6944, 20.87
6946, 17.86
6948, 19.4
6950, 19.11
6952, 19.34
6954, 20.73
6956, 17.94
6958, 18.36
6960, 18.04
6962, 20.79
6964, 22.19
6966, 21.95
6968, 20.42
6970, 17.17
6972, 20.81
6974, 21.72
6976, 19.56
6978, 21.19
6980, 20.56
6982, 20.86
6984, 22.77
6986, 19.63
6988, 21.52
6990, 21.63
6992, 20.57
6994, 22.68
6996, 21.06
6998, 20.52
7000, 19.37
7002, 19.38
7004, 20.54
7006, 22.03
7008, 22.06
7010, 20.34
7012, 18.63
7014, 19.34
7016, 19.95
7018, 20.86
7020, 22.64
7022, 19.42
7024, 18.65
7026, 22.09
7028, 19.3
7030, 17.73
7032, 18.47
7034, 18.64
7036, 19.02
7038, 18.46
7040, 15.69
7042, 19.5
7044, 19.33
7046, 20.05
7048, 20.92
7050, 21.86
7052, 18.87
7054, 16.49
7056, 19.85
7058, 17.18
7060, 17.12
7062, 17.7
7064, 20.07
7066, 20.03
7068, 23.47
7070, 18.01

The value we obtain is 6582 AA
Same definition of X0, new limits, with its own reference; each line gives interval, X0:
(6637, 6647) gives 6646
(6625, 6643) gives 6626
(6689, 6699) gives 6696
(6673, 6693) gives 6686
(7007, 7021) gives 7020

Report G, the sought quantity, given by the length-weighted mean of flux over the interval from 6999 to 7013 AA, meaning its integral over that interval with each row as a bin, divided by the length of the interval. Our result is 20.3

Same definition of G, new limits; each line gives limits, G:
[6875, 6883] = 21.3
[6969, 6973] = 19.0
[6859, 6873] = 21.2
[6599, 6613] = 20.9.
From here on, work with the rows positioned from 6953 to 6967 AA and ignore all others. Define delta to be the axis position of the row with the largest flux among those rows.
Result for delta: 6964 AA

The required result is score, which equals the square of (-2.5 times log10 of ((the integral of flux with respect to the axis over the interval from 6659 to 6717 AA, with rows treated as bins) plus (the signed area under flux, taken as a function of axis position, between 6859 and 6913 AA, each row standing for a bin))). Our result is 70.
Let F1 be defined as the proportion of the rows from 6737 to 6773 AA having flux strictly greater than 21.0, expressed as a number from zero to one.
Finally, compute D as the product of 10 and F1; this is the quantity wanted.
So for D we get 3.3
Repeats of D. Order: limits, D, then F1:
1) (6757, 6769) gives 3.3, 0.33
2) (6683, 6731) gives 2.5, 0.25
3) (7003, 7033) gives 2.7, 0.27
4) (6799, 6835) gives 3.3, 0.33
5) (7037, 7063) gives 0.8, 0.08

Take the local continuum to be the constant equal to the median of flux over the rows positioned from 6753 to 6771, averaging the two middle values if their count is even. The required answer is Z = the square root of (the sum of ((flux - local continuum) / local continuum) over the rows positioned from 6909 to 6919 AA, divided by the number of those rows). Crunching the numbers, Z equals 0.07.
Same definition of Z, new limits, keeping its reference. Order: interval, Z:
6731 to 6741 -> 0.12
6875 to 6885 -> 0.24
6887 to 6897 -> 0.11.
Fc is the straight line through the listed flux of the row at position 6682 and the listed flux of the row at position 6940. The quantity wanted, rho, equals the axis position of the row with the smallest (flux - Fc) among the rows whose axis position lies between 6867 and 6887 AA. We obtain 6882 AA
